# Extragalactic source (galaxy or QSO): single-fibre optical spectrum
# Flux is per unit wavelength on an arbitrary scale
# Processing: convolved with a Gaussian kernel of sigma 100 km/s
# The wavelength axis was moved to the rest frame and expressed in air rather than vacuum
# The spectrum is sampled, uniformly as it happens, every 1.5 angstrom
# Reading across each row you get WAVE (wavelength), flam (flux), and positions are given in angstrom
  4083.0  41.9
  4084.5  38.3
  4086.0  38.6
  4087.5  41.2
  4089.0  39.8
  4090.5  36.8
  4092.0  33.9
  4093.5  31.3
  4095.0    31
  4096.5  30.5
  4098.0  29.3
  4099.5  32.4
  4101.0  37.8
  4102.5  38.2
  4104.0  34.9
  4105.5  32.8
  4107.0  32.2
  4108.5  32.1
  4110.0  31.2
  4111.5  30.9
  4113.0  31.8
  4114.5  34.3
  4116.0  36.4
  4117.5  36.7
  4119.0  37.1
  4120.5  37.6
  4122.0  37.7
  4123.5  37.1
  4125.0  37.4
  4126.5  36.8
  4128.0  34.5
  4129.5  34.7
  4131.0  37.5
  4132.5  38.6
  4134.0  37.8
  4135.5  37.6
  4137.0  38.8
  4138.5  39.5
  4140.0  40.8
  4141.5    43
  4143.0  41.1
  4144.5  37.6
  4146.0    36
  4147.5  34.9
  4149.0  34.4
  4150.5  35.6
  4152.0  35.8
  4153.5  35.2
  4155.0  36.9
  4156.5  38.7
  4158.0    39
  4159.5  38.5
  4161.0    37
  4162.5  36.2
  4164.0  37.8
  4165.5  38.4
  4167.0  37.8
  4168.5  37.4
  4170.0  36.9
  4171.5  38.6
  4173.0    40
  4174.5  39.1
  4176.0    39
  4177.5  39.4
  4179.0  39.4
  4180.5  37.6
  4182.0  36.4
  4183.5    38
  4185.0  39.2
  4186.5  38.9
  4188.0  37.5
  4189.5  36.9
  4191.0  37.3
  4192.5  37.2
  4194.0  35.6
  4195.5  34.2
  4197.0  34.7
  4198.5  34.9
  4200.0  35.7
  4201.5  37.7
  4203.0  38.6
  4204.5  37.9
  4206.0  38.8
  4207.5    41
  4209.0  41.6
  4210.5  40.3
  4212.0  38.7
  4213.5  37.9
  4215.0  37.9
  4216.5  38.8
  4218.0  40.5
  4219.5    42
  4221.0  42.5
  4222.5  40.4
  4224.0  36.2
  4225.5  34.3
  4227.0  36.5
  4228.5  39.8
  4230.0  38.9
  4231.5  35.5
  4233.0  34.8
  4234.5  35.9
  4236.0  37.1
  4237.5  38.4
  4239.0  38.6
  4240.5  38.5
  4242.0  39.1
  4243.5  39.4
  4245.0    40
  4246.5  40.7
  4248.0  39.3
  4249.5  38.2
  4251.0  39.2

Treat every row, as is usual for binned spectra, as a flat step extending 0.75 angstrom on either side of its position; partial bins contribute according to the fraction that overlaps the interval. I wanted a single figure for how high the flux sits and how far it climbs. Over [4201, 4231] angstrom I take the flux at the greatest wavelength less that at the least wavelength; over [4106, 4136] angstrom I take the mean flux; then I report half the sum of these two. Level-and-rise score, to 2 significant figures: 18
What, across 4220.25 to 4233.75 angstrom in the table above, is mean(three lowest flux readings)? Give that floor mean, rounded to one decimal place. 34.9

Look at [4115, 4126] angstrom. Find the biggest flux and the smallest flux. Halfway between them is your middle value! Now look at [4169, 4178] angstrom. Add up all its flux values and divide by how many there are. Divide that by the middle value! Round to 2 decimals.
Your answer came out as 1.05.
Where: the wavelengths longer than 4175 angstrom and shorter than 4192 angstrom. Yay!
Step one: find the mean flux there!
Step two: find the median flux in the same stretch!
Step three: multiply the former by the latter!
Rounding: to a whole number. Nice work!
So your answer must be 1450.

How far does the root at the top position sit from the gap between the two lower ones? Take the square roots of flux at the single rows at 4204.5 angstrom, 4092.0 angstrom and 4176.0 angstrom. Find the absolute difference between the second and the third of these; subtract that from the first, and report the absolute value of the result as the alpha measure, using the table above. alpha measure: 5.73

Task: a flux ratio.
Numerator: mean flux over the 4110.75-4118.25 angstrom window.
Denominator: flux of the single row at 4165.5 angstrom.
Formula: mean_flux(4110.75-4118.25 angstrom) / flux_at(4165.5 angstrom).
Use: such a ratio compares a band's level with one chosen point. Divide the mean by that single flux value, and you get 0.89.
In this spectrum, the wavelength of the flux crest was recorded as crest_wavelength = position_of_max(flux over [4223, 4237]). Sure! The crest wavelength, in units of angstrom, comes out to 4228.5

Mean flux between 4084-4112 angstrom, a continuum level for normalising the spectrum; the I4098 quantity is 34.4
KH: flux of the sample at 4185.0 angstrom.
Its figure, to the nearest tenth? 39.2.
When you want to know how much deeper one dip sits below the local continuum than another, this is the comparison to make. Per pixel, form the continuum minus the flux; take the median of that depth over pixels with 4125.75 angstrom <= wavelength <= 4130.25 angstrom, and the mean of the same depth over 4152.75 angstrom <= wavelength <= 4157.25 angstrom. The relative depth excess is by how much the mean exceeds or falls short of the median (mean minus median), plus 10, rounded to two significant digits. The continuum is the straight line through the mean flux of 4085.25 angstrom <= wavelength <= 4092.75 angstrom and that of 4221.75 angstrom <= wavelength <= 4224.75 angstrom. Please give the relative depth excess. 7.8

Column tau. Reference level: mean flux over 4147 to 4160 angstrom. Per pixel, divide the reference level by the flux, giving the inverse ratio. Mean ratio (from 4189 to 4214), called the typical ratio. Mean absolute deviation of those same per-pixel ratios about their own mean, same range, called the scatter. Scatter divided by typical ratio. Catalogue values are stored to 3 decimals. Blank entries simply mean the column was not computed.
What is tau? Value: 0.045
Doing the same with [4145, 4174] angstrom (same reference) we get 0.035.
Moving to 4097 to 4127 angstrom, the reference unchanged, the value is 0.075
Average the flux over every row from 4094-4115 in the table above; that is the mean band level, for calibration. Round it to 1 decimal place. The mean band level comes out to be 32.8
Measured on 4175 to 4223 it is 38.3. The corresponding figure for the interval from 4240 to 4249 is 39.5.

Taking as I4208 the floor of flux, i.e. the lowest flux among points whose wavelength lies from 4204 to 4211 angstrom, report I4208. 37.9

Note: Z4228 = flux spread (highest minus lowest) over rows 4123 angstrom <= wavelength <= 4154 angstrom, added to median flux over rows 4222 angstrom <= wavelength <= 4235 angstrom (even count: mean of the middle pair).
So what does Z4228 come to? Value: 44.8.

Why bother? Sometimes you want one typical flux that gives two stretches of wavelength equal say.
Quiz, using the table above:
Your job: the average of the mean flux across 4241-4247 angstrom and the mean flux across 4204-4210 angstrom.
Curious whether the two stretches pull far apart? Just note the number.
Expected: 39.8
